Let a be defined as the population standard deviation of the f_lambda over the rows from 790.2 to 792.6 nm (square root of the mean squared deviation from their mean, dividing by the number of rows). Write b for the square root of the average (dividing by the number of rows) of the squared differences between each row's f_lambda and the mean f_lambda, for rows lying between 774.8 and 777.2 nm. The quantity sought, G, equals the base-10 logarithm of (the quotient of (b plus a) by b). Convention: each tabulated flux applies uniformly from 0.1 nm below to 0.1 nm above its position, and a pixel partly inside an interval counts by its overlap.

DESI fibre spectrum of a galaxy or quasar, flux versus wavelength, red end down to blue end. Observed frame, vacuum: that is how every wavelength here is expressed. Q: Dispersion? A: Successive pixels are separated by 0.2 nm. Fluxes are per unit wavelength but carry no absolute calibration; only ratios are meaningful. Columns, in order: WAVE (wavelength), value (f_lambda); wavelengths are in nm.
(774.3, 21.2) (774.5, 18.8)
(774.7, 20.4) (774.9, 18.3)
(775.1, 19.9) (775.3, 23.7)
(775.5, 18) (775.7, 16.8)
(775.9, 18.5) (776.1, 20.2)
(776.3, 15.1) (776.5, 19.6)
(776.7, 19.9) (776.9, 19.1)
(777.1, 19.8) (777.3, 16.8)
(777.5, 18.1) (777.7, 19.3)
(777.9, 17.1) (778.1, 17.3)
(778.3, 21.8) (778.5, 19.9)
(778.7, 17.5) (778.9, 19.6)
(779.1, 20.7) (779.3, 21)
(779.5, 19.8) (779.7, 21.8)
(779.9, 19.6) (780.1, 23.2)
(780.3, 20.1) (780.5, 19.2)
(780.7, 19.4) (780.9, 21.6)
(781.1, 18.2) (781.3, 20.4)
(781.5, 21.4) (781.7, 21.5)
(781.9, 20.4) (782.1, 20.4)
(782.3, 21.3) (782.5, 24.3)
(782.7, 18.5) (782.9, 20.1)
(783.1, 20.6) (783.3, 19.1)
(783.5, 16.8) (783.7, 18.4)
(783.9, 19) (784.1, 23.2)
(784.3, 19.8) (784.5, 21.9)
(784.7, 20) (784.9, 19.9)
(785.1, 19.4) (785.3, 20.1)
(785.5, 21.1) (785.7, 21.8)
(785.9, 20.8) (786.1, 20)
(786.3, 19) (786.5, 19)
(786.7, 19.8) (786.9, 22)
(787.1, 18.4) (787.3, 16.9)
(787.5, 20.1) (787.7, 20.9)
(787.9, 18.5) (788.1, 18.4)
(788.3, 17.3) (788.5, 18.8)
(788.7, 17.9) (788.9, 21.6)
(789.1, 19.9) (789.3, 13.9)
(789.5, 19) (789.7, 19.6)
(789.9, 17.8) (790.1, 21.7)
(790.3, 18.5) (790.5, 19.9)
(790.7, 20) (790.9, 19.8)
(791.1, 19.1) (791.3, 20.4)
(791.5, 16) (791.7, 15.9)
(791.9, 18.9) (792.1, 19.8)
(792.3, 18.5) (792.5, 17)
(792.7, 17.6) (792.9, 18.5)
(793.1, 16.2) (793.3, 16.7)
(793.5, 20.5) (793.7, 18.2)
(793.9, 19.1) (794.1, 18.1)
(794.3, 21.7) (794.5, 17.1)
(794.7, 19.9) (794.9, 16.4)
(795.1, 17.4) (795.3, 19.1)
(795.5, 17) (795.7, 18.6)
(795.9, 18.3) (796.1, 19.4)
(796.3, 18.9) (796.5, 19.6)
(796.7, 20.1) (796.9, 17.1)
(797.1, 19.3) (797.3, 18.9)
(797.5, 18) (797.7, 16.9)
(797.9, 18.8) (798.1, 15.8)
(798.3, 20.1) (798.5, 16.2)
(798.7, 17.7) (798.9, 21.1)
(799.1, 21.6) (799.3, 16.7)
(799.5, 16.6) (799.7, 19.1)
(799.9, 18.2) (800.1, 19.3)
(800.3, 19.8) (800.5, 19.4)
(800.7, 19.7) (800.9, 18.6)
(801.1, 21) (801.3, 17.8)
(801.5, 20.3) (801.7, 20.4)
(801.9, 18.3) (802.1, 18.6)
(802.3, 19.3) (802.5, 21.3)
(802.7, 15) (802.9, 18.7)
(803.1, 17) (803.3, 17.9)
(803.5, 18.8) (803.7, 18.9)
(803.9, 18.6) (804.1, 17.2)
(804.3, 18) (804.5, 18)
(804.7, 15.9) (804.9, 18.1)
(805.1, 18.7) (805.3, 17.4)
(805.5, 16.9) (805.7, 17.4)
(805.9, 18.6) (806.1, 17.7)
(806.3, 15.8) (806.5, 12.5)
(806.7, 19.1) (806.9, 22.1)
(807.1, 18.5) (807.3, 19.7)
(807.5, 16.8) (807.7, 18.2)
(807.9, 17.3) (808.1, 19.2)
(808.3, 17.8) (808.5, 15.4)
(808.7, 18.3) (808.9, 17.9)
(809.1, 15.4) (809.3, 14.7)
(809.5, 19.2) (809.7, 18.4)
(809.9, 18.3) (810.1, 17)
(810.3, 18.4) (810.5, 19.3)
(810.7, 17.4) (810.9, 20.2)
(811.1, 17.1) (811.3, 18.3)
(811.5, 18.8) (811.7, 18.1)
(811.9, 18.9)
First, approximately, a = 1.49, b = 2.00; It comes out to 0.24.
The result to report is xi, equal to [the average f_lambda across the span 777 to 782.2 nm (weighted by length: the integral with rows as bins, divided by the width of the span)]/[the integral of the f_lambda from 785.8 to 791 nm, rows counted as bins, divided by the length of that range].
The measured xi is 1.03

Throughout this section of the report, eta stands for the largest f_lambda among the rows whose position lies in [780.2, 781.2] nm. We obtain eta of 21.6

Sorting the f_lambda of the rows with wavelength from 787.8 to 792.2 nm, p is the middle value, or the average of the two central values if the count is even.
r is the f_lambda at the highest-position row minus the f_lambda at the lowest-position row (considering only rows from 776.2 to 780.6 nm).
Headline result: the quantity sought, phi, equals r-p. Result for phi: -15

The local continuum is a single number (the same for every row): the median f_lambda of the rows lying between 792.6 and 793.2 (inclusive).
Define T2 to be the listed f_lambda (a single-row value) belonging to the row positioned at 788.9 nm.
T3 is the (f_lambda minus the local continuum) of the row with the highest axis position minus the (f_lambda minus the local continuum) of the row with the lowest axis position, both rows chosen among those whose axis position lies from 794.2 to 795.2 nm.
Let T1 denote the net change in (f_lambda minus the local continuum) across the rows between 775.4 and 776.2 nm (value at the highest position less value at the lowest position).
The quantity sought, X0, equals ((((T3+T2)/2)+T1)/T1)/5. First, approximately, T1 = 2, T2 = 21.6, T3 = -4.3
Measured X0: 1.0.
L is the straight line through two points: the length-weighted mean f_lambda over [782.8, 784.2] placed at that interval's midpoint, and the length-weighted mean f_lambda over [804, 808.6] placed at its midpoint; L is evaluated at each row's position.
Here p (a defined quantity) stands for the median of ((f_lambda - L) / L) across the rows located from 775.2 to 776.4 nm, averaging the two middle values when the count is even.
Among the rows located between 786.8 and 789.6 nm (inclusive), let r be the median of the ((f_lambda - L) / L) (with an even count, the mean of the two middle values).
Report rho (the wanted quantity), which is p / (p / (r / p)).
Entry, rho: 0.3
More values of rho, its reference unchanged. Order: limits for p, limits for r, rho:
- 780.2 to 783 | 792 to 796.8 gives -0.5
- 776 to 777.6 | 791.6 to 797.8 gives 0.4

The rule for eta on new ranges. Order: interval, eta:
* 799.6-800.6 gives 19.8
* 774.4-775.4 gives 23.7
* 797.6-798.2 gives 18.8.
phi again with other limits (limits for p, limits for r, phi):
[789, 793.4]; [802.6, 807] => -12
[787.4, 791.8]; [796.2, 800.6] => -19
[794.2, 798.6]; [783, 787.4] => -22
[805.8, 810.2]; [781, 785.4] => -16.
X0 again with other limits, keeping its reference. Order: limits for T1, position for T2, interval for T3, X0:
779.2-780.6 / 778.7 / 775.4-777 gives -0.8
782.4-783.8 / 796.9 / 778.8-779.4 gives -0.1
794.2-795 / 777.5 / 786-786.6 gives -0.1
